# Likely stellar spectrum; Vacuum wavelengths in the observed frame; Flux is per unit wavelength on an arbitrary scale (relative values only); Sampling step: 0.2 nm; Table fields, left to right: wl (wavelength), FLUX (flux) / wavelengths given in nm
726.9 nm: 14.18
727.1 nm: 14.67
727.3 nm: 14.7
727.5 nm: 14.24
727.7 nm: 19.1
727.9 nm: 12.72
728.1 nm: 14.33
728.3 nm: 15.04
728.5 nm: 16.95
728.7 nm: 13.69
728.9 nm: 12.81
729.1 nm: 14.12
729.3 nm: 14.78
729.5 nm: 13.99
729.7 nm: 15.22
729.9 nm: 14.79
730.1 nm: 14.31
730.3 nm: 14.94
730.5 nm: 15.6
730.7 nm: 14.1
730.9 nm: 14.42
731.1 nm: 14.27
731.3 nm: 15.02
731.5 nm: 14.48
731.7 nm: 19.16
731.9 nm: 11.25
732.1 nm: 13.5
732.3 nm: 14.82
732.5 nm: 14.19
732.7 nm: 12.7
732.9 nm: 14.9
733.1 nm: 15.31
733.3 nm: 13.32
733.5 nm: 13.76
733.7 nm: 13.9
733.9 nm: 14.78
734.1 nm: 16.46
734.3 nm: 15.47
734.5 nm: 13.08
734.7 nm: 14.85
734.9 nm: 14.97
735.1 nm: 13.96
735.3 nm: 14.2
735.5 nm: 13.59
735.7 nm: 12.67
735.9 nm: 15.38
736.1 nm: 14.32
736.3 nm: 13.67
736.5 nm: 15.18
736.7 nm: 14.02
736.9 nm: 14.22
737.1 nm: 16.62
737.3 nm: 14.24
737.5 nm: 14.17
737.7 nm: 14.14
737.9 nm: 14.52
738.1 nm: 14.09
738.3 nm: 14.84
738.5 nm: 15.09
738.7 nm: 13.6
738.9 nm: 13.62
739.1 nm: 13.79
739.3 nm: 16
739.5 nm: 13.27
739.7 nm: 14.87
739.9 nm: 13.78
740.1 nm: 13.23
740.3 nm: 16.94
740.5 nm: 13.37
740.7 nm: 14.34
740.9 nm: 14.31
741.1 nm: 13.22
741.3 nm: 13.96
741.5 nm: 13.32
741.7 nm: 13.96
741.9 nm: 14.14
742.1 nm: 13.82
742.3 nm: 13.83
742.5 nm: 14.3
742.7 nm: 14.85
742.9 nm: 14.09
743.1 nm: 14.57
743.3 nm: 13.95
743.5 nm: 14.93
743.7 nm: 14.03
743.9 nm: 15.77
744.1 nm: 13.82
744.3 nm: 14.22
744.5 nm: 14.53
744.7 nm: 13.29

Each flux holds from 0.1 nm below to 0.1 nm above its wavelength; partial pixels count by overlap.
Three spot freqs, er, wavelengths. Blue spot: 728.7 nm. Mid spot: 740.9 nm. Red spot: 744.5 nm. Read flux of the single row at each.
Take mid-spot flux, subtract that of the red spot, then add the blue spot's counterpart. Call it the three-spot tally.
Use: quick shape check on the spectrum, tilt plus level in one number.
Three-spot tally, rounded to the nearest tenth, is 13.5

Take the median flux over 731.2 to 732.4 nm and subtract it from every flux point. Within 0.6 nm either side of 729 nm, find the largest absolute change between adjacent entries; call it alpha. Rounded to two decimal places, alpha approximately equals 3.26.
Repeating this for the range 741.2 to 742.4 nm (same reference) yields 0.64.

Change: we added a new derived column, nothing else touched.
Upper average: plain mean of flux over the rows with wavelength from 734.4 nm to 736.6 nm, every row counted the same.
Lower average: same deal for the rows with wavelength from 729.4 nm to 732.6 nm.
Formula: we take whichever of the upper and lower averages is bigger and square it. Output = 214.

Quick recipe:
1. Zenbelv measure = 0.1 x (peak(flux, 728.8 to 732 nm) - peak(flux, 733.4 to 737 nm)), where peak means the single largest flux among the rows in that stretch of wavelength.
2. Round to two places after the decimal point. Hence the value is 0.27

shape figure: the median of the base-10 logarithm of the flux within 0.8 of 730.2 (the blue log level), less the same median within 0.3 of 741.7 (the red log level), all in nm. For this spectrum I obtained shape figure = 0.020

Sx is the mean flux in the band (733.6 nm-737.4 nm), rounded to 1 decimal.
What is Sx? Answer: 14.5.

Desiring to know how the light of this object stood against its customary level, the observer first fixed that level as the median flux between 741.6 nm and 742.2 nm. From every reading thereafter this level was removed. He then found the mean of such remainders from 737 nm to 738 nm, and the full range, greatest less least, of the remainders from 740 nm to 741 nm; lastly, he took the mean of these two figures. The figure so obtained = 2.2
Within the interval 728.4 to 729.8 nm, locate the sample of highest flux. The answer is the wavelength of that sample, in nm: 728.5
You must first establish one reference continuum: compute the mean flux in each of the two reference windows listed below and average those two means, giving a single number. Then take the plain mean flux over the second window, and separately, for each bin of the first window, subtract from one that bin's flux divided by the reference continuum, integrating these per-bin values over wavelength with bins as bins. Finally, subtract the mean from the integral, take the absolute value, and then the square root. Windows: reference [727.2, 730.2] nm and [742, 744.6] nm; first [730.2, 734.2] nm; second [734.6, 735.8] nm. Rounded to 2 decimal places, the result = 3.75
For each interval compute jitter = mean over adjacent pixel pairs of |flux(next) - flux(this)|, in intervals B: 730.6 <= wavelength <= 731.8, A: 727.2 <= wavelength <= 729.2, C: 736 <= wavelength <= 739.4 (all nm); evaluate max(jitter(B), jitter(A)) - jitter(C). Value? 1.5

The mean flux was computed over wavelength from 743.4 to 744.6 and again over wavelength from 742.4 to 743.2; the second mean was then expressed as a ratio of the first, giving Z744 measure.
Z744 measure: 0.993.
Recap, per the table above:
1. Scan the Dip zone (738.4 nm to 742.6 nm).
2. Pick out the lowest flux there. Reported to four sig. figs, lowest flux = 13.22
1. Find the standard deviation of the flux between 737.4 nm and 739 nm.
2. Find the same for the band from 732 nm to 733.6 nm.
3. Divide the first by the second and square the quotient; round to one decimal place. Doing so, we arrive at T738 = 0.4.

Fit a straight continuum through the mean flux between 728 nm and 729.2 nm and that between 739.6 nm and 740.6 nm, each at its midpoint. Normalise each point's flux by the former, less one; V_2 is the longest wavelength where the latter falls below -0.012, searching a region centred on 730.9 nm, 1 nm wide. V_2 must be 731.1 nm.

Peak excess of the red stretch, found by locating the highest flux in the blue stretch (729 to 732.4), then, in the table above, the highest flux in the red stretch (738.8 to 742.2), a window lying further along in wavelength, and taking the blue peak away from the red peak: -2.2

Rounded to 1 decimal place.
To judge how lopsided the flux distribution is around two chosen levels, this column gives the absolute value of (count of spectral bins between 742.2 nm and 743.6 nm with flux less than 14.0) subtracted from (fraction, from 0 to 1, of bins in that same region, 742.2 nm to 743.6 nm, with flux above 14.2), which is 1.4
